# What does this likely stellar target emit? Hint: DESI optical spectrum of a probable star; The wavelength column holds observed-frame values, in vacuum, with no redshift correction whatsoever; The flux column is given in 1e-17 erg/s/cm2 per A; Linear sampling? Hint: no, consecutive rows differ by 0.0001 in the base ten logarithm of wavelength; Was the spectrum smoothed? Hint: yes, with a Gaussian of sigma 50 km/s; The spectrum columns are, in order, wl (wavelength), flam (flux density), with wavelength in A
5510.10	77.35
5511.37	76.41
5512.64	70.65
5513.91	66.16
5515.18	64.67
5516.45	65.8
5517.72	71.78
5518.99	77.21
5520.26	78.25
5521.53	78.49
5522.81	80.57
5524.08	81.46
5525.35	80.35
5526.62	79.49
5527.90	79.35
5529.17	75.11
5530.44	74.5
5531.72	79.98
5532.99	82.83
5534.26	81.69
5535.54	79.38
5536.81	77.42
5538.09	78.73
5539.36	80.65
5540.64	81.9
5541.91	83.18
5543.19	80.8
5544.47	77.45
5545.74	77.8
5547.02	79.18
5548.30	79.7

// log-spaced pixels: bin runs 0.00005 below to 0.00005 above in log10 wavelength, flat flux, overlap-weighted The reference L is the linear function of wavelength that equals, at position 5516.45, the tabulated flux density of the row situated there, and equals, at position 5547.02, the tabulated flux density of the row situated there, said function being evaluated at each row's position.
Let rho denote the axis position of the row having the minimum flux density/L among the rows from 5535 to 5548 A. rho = 5545.74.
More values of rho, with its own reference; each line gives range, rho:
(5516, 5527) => 5516.45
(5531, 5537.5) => 5536.81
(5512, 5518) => 5515.18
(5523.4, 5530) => 5529.17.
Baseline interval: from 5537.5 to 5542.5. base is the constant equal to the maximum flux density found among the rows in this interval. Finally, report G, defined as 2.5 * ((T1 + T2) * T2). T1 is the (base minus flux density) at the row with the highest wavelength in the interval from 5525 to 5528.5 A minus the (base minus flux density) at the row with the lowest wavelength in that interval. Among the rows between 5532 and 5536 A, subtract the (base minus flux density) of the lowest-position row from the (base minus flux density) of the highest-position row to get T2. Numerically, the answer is 38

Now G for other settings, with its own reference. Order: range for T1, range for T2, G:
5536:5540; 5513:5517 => -3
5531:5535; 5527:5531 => 38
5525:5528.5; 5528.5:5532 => 47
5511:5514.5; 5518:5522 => -29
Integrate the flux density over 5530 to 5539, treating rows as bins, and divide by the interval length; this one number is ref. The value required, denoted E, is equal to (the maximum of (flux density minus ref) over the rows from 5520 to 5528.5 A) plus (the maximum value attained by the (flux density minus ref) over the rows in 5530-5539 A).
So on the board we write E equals 5.5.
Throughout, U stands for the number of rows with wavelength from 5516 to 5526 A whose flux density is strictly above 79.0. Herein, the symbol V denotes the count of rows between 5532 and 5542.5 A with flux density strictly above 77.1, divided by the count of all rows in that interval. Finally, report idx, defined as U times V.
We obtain 3.0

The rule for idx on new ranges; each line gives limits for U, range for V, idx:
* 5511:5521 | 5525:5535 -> 0.0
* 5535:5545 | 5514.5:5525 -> 3.1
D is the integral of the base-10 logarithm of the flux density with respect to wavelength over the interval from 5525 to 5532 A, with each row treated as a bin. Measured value 13.2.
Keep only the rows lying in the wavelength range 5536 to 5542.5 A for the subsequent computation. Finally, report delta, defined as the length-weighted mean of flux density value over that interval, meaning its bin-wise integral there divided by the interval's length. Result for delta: 80.4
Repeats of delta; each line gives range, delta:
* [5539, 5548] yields 80.1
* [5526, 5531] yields 77.1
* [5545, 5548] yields 78.6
